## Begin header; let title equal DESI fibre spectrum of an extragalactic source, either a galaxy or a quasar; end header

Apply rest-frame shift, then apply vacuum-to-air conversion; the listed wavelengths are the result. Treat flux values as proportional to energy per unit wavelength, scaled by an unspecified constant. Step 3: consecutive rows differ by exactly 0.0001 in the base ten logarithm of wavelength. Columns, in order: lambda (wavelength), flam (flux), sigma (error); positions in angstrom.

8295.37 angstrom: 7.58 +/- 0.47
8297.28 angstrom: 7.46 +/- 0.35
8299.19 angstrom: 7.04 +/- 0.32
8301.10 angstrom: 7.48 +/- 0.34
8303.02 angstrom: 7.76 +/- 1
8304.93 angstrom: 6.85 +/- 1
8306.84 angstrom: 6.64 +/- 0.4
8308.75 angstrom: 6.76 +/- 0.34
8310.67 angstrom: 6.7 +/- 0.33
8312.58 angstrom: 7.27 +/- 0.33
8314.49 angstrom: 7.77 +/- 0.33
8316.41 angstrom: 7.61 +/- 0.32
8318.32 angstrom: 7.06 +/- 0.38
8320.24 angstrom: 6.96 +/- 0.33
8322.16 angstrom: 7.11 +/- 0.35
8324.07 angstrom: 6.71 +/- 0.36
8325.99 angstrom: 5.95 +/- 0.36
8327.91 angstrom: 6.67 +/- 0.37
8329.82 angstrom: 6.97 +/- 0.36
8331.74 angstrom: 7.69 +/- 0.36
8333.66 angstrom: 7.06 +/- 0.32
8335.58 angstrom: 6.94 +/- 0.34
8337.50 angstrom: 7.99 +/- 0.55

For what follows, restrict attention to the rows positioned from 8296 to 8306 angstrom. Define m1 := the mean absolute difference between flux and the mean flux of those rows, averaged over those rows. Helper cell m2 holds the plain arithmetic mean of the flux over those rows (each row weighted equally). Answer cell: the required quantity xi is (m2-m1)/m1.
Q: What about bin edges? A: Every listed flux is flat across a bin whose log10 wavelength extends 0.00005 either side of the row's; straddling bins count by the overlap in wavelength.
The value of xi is 23.5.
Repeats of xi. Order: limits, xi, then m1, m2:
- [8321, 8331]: 21.5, 0.298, 6.68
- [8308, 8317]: 17.3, 0.394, 7.22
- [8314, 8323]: 22.5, 0.310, 7.30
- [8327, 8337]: 27.3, 0.250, 7.07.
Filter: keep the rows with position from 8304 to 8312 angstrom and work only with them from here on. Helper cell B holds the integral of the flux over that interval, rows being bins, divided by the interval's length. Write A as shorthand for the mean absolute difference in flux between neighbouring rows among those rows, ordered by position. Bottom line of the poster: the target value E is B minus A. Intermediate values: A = 0.13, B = 6.8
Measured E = 6.6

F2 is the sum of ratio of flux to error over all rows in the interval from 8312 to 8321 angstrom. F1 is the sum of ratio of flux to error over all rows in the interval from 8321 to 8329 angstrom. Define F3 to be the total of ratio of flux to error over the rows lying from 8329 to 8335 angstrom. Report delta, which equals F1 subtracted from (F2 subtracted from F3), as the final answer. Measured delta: -120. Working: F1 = 74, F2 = 109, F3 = 63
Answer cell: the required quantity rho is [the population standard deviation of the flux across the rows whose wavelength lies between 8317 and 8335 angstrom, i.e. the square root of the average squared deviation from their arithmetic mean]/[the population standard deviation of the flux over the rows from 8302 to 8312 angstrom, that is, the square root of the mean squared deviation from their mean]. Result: 1.1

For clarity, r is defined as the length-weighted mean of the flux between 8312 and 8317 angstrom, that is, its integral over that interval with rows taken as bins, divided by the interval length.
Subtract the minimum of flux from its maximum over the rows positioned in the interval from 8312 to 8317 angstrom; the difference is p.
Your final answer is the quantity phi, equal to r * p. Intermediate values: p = 0.5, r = 7.6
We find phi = 3.8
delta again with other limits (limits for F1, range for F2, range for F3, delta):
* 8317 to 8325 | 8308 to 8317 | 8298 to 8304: -136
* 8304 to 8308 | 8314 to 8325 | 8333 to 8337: -107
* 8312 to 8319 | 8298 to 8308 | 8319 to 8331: -49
